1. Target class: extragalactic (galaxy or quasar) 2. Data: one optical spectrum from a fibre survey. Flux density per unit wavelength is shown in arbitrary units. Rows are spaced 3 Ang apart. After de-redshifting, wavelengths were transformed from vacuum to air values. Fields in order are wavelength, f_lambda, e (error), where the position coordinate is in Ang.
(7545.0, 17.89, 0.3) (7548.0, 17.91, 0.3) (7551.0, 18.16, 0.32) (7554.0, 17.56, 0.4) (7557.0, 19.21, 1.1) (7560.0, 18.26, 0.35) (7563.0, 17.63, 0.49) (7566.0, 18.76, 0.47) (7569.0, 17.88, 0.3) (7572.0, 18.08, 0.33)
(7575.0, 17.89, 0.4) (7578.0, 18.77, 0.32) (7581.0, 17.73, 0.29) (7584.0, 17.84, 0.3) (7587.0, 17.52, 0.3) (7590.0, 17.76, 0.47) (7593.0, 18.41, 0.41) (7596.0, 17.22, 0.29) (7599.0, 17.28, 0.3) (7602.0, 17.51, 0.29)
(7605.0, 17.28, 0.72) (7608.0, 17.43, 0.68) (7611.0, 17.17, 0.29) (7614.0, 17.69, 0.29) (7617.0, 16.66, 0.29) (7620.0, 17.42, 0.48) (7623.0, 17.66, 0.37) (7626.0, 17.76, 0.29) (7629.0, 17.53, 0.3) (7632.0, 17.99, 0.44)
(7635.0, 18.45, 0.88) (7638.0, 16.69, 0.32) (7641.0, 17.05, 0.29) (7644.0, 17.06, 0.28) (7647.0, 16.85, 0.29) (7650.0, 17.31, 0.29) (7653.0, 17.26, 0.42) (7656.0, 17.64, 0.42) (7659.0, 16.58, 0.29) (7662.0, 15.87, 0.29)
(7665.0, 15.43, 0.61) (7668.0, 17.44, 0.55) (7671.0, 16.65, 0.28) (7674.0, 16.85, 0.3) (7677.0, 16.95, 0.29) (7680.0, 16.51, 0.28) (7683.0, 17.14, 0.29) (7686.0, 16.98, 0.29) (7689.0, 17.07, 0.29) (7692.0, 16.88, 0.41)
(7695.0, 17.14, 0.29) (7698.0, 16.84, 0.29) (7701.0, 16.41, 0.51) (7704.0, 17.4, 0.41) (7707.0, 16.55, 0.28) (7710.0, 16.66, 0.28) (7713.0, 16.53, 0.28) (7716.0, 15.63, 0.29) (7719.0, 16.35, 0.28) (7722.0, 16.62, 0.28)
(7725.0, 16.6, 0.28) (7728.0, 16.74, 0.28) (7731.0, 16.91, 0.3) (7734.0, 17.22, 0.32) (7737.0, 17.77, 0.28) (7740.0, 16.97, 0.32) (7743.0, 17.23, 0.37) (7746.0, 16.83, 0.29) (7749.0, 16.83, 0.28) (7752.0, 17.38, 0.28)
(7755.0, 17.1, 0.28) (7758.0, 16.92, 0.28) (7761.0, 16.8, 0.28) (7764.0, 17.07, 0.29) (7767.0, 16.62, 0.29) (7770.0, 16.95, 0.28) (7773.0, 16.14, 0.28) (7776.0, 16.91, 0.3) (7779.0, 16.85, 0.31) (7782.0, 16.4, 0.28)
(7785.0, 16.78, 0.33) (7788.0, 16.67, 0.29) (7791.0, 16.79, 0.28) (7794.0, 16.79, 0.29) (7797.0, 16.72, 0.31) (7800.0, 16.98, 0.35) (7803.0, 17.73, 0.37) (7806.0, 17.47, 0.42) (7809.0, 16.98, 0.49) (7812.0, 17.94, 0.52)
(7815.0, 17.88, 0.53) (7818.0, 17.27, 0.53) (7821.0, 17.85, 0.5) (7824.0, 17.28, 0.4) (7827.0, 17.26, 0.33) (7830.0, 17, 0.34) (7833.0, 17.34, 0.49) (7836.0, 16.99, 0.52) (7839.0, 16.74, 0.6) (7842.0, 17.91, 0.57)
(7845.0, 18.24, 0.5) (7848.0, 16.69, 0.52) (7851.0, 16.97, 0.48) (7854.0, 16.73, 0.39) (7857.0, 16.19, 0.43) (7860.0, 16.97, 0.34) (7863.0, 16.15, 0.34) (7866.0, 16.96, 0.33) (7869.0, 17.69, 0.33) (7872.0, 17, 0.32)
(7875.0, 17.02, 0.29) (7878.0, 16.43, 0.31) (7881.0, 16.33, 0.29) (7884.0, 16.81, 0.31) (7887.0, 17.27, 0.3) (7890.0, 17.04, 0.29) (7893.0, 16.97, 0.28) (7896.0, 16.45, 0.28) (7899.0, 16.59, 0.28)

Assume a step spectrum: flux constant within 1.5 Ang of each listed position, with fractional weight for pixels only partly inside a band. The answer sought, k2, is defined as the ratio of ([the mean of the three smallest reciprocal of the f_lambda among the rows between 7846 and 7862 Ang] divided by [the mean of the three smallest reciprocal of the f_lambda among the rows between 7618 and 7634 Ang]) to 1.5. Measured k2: 0.703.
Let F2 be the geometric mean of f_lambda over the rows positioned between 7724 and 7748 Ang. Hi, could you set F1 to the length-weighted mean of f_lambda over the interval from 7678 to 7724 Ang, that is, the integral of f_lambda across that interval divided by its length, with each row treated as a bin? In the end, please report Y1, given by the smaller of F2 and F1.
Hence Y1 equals 16.7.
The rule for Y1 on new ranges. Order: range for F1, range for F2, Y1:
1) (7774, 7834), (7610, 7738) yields 17.0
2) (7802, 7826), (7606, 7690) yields 17.1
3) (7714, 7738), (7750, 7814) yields 16.7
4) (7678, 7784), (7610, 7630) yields 16.8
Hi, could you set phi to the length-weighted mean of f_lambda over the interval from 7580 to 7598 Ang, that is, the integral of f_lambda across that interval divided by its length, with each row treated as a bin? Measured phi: 17.7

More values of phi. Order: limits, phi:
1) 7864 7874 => 17.2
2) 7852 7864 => 16.5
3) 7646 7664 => 16.9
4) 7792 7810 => 17.1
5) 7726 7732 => 16.8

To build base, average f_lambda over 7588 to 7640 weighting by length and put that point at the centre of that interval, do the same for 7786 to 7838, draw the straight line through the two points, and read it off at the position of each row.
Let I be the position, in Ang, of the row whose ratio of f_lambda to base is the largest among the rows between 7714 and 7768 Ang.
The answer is 7737.0 Ang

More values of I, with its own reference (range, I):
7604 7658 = 7635.0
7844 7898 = 7845.0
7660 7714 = 7704.0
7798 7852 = 7845.0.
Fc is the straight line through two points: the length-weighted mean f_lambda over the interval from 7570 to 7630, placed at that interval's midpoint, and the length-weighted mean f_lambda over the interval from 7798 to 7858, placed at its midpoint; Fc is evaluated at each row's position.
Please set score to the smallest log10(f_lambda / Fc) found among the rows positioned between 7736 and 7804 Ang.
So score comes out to -0.032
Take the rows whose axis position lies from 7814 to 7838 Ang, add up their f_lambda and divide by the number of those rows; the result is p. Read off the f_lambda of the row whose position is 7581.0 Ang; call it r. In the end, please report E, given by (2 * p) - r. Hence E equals 17.0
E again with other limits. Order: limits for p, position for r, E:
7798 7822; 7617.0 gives 18.4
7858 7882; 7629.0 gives 16.1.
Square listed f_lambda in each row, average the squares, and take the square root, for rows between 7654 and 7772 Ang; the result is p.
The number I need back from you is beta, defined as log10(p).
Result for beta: 1.23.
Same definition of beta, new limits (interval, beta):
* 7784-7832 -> 1.24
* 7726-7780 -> 1.23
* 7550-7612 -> 1.25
